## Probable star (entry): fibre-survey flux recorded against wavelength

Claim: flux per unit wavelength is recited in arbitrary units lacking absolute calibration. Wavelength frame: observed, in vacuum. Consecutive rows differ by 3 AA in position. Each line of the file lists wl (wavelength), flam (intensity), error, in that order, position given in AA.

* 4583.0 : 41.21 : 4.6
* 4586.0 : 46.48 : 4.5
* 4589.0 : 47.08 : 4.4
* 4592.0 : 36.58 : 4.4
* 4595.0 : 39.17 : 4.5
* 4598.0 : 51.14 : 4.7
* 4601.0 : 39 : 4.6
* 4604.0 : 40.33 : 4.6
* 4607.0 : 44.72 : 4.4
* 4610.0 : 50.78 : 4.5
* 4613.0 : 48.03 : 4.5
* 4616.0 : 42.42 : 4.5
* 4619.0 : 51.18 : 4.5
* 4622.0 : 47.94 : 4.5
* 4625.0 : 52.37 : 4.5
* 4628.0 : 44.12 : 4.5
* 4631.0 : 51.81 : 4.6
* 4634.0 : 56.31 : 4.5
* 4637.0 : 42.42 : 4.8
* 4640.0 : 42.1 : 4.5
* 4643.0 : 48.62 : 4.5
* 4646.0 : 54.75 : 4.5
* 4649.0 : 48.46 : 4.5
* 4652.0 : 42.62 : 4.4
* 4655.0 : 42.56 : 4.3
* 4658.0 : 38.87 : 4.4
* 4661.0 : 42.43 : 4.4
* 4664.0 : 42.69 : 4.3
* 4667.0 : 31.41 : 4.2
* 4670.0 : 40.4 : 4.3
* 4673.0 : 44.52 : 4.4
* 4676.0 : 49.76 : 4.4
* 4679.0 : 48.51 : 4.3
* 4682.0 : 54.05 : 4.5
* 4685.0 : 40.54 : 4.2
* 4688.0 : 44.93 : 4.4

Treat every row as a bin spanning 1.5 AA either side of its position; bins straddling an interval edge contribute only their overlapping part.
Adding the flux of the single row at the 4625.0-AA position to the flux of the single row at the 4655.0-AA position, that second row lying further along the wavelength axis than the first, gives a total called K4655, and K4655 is 95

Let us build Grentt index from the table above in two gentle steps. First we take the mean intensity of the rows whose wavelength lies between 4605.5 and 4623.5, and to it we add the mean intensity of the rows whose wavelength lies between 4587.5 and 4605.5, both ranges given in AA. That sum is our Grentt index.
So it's 89.7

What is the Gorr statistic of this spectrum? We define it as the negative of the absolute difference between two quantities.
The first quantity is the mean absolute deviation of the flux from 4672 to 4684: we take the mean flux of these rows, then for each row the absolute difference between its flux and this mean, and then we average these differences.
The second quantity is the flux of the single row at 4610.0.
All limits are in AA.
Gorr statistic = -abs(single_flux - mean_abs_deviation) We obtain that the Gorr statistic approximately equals -48.1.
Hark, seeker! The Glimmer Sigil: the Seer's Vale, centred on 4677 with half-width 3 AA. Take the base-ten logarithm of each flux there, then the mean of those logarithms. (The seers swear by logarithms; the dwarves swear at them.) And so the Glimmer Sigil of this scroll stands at 1.69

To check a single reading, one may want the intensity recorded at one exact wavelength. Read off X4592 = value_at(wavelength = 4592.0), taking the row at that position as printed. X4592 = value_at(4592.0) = 36.58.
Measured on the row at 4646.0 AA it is 54.75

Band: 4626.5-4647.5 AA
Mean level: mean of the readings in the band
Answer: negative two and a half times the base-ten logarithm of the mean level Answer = -4.216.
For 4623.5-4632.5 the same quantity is -4.235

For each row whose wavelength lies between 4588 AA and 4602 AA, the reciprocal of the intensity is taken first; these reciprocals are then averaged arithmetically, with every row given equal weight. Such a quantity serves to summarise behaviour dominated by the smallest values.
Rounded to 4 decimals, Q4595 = 0.0239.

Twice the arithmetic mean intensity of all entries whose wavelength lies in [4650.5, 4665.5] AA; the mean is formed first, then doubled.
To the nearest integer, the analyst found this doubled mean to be 84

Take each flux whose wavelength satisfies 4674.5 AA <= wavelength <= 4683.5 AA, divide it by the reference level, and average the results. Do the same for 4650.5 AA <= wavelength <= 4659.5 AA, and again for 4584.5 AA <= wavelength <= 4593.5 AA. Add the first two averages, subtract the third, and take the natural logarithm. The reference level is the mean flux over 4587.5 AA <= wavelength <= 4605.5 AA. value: 0.14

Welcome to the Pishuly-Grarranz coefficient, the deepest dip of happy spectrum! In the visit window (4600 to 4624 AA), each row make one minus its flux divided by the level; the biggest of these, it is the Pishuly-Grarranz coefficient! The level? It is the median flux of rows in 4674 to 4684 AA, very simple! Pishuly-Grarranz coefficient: 0.216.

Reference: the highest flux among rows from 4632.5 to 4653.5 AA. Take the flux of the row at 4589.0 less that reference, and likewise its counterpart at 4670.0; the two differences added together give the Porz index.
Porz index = -25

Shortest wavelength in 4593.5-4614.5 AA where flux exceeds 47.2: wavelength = 4598.0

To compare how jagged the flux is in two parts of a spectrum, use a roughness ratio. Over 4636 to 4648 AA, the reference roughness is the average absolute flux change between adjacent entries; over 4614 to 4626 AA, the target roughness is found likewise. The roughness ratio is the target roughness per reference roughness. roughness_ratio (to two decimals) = 1.27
